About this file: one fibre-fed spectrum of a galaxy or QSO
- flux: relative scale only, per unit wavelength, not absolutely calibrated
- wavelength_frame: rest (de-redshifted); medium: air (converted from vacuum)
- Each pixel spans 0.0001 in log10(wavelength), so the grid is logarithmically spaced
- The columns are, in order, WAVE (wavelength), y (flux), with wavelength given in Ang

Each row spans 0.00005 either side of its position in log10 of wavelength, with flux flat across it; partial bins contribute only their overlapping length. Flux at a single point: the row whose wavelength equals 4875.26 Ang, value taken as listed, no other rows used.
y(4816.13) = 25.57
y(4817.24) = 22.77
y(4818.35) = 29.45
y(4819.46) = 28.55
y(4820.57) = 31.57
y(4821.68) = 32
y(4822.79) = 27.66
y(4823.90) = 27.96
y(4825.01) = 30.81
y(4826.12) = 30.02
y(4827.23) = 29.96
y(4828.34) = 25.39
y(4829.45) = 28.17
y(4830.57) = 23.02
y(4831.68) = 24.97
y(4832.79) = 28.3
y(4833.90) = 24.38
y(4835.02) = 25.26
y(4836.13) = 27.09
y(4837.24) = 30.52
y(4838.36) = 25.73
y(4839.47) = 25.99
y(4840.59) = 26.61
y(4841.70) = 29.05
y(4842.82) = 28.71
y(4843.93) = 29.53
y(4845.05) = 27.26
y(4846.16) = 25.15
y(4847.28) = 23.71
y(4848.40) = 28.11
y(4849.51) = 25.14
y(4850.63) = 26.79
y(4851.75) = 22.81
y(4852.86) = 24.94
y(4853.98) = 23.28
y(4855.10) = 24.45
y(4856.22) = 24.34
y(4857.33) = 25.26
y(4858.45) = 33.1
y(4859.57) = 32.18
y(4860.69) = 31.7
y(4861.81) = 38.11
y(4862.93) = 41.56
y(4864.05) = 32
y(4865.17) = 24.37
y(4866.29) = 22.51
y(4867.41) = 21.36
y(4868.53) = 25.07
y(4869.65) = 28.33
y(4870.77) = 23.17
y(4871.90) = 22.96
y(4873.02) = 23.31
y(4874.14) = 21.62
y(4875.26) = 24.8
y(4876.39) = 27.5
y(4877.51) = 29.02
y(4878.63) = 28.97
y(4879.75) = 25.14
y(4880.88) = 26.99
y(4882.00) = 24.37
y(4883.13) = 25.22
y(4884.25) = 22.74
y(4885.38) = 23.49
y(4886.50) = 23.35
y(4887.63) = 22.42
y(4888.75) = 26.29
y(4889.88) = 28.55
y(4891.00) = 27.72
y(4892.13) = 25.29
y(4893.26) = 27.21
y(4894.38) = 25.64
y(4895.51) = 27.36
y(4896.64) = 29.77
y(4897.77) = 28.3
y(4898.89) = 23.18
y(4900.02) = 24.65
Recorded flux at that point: 24.8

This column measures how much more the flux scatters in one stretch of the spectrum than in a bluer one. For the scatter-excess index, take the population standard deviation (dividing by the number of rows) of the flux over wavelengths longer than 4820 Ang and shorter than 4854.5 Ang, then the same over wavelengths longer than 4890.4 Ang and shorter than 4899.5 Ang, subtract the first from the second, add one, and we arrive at 0.4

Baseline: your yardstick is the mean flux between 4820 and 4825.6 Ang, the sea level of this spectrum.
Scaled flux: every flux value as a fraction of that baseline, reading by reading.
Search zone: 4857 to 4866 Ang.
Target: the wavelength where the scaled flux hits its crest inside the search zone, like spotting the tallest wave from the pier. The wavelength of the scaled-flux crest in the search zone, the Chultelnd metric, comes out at 4862.93 Ang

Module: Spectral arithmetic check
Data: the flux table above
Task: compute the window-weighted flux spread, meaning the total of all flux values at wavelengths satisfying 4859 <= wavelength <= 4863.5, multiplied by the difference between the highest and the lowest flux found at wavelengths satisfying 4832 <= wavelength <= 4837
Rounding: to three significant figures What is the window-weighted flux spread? 563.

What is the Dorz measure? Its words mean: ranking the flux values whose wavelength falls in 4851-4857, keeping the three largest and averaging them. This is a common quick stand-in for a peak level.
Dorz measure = 24.6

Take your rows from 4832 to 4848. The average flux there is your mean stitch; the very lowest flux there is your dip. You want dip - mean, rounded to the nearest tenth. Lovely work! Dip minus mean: -3.2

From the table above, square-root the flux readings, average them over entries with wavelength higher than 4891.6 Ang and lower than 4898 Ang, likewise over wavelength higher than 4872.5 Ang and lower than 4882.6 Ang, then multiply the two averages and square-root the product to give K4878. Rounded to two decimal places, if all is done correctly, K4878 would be 5.14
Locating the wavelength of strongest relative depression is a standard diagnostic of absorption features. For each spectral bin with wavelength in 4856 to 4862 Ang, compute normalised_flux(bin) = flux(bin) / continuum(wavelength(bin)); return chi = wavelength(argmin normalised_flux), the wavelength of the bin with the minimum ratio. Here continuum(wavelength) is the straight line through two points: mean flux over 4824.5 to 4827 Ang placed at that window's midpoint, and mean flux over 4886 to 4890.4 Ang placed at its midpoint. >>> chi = 4856.22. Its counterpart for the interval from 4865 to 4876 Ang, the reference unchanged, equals 4867.41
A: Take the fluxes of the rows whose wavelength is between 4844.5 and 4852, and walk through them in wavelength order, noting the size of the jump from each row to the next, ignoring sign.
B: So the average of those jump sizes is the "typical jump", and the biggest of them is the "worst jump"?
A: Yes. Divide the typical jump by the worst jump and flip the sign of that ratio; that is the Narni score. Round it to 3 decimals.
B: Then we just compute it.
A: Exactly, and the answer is -0.627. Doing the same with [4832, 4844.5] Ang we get -0.404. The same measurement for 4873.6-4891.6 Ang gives -0.480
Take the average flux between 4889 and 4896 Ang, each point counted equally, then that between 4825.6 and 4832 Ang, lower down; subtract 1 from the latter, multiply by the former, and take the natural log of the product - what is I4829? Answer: 6.55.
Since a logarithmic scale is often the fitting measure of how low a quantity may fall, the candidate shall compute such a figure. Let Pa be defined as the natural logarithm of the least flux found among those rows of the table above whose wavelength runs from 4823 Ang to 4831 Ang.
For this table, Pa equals 3.14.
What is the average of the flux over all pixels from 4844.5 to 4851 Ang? 26.0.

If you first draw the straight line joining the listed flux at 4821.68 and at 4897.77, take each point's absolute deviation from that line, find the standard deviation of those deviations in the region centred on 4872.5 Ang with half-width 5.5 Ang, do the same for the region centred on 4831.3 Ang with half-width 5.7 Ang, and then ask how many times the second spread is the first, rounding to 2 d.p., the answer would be 0.83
